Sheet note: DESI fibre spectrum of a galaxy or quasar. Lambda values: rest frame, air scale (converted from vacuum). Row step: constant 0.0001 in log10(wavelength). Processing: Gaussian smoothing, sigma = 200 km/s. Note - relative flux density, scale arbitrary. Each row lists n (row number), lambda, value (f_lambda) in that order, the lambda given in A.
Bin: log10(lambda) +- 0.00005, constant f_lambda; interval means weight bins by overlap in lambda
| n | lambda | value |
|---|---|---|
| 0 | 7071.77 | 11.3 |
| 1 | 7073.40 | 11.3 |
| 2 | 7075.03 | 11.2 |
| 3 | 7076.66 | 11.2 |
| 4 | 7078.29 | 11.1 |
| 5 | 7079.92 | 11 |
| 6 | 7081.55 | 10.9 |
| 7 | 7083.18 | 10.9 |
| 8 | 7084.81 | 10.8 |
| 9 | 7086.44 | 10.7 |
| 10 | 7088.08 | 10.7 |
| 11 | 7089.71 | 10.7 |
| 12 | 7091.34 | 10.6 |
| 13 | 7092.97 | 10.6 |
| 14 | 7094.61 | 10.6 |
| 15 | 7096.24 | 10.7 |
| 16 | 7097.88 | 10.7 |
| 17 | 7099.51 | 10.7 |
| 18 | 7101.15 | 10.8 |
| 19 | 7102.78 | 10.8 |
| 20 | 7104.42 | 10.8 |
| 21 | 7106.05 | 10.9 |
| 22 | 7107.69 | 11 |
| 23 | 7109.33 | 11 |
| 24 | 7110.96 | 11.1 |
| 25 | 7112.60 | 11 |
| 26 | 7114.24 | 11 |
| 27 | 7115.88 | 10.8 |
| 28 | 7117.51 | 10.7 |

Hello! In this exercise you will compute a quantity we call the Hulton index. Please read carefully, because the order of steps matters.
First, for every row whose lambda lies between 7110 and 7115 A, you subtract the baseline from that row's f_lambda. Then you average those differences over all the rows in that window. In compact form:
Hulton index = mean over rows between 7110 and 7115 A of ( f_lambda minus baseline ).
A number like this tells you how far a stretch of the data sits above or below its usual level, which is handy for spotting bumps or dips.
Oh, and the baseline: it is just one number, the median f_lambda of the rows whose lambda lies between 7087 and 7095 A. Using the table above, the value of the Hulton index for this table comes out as 0.43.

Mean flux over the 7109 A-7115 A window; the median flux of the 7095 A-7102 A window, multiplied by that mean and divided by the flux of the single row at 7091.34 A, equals 11.1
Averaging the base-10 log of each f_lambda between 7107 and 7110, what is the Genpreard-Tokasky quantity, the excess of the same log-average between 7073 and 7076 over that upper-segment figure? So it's 0.010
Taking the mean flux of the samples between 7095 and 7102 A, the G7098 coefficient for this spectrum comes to 10.7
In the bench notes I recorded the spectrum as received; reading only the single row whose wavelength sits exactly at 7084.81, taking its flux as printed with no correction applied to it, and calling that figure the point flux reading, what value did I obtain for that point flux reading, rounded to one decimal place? 10.8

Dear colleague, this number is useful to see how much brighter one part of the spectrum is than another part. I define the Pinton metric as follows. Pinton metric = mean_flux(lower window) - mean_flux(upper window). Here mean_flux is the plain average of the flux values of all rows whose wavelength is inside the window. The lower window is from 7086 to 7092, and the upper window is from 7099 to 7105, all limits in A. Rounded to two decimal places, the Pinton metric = -0.10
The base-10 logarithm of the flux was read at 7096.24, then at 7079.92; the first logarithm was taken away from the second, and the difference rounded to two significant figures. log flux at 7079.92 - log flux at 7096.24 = 0.012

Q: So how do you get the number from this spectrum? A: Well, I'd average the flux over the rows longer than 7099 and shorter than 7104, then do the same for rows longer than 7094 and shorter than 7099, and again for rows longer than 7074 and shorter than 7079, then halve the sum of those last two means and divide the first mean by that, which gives 0.99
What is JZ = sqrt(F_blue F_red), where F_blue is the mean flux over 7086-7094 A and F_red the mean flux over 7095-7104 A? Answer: 10.7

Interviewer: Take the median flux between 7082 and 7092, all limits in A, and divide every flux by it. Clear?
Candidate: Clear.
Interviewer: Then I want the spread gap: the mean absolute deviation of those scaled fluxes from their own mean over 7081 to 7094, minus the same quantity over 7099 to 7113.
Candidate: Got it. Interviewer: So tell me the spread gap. -0.001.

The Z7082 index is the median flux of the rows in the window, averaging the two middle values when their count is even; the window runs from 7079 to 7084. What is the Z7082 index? 10.9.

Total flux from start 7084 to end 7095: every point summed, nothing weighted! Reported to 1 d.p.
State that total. 74.7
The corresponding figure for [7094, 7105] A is 75.1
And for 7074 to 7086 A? 77.1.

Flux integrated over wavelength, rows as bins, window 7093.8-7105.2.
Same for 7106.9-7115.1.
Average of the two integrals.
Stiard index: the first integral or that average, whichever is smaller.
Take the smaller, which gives 106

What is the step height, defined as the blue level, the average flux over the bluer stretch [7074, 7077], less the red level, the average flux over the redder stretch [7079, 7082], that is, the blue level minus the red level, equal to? 0.2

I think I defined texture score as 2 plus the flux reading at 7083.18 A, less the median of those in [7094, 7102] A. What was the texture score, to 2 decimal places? 2.20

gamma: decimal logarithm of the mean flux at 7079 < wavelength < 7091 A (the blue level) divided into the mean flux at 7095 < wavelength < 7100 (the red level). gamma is -0.005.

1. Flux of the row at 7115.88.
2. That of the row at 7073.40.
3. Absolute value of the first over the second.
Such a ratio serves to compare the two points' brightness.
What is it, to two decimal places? 0.96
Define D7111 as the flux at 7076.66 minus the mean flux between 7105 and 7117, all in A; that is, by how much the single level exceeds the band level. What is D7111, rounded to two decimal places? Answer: 0.23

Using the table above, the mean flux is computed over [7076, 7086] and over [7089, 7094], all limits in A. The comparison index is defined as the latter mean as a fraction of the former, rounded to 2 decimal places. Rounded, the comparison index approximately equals 0.97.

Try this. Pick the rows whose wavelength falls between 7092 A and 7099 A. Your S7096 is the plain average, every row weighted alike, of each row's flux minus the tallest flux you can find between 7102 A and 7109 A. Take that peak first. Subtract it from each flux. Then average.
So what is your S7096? -0.35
